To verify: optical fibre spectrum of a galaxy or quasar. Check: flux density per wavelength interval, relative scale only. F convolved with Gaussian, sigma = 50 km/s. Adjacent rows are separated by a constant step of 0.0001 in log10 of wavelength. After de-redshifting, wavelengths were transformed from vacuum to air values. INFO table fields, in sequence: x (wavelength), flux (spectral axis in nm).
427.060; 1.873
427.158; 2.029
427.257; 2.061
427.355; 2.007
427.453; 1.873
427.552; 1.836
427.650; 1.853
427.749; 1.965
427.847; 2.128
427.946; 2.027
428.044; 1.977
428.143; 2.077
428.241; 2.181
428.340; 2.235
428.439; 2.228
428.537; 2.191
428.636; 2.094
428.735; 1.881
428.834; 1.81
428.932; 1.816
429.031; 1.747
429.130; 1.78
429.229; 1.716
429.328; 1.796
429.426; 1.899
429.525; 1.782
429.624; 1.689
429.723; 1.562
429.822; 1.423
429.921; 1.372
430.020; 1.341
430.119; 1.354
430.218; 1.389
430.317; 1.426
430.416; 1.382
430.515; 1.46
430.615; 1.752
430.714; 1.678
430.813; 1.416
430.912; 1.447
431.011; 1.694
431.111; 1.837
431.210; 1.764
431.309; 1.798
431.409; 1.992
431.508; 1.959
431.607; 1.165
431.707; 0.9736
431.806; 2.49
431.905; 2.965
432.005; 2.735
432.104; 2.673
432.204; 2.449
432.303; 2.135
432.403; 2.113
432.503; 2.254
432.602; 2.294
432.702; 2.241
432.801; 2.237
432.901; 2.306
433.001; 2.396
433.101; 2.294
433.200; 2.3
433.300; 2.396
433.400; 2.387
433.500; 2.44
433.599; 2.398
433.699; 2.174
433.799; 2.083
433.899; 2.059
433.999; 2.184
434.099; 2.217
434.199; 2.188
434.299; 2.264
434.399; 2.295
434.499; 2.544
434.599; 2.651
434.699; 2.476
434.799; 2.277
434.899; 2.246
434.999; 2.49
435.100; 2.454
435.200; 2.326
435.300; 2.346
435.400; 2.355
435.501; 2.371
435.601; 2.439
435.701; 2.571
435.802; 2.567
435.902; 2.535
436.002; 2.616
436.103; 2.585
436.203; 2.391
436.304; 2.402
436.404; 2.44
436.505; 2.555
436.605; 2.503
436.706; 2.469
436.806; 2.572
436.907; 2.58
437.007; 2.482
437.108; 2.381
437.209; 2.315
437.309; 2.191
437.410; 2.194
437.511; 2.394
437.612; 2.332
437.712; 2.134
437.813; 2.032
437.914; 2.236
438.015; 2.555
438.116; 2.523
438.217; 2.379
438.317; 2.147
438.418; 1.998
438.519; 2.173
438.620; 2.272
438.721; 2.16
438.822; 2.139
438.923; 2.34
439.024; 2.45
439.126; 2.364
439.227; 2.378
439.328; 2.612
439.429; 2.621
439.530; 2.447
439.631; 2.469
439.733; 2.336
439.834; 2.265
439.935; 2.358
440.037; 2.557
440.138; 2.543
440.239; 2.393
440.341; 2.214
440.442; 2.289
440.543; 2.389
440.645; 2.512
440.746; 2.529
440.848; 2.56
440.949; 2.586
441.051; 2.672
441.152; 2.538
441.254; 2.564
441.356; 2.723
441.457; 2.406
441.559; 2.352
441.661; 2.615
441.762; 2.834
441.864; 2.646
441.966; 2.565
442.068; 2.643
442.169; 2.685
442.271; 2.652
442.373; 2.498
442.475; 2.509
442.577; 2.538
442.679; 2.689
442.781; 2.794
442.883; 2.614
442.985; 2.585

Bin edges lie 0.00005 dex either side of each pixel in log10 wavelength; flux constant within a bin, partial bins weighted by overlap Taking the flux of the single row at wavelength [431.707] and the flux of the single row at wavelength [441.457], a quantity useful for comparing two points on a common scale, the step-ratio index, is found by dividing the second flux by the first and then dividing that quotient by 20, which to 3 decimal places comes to 0.124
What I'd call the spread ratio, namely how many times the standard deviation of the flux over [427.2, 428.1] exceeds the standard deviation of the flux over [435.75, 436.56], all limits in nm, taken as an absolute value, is 1.1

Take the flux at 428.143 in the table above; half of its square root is 0.72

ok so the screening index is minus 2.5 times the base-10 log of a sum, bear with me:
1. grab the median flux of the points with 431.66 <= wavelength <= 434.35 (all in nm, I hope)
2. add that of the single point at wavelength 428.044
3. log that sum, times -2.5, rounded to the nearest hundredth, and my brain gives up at -1.58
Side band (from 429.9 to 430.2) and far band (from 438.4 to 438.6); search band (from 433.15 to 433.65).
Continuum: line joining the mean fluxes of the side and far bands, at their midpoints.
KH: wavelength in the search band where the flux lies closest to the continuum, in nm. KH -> 433.200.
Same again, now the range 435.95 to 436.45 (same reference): 436.203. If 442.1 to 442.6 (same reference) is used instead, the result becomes 442.373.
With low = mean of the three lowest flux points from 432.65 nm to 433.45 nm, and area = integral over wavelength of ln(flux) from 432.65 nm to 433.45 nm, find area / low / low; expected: 0.132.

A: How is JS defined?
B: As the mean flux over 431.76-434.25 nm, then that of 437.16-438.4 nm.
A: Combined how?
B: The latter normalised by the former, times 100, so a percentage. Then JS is 98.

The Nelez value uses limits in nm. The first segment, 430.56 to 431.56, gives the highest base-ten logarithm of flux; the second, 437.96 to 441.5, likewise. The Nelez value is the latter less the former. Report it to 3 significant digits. 0.136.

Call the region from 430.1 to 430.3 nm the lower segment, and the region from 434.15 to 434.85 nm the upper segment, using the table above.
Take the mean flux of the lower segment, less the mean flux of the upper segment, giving -1.0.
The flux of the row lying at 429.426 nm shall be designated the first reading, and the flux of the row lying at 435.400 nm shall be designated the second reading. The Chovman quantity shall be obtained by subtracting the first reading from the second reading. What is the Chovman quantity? 0.46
